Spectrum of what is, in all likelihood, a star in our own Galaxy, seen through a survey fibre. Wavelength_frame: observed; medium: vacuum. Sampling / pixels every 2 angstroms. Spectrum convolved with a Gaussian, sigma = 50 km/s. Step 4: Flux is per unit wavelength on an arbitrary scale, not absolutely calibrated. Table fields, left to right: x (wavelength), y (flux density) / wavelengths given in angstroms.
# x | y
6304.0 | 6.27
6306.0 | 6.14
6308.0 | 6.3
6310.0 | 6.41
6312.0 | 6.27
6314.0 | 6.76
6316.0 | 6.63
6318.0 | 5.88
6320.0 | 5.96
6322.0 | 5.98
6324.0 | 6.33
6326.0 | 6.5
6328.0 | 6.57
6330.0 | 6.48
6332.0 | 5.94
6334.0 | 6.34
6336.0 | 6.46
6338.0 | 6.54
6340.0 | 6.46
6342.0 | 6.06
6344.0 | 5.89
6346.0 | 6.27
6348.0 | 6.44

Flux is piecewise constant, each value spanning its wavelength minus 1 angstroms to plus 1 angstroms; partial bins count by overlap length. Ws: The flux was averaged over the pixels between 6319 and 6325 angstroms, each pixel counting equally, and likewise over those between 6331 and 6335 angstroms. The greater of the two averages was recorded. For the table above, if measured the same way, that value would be 6.14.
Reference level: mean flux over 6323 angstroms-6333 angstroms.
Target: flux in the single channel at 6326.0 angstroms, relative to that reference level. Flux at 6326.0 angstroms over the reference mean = 1.02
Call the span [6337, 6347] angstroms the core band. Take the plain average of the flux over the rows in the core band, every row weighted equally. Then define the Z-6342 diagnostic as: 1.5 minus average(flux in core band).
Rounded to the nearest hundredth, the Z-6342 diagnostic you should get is -4.74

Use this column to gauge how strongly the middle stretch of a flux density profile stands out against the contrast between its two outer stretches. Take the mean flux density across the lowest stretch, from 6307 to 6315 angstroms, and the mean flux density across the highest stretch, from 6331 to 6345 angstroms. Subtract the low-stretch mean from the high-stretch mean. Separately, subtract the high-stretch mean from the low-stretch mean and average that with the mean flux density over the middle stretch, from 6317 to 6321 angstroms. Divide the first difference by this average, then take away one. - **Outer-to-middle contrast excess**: -1.06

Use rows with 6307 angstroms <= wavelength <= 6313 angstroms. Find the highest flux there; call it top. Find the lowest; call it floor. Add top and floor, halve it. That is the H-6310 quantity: 6.34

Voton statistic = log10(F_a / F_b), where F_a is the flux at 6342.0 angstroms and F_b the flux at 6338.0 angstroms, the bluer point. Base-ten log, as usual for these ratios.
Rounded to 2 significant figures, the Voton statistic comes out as -0.033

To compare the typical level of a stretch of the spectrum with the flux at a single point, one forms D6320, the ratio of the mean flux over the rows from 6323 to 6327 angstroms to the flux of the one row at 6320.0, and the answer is 1.08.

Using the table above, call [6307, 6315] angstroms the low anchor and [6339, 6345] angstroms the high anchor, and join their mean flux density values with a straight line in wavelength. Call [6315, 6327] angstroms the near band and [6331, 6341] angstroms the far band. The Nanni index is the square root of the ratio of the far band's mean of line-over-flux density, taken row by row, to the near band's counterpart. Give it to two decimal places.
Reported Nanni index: 0.98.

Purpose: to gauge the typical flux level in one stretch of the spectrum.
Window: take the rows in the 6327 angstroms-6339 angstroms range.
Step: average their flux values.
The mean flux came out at 6.39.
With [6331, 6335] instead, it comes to 6.14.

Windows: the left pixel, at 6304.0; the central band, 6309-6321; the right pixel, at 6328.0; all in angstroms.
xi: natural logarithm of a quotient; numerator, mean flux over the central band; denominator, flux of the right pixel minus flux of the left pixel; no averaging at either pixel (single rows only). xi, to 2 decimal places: 3.05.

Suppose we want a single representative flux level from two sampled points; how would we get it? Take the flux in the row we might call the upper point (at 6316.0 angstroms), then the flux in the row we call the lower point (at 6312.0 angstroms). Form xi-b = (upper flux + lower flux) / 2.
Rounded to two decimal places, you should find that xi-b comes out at 6.45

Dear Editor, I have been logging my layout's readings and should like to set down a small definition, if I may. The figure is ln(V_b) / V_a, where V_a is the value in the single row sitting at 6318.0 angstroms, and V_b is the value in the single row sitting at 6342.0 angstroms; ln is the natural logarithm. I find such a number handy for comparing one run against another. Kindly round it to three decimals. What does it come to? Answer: 0.306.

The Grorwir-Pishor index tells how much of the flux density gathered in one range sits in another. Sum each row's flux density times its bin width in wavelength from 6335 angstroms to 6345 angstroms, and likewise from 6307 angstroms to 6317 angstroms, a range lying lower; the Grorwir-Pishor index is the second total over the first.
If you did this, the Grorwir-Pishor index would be 1.03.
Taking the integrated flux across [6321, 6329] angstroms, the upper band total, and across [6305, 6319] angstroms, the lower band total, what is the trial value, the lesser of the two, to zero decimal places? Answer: 51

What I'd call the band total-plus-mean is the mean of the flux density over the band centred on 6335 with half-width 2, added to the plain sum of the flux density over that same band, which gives 19.2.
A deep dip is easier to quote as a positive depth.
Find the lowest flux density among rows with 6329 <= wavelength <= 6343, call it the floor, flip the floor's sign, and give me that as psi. -5.940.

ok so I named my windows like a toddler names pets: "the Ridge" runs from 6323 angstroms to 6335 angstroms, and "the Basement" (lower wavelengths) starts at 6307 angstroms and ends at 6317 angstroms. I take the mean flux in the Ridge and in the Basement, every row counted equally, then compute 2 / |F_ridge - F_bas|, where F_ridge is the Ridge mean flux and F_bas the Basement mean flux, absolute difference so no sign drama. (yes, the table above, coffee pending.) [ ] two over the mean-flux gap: 18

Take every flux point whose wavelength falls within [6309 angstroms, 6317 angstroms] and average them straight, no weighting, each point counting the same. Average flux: 6.52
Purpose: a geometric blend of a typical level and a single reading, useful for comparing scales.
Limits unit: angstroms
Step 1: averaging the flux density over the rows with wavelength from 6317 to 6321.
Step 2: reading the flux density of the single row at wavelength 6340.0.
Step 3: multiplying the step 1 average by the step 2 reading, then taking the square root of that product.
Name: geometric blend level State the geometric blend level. 6.18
